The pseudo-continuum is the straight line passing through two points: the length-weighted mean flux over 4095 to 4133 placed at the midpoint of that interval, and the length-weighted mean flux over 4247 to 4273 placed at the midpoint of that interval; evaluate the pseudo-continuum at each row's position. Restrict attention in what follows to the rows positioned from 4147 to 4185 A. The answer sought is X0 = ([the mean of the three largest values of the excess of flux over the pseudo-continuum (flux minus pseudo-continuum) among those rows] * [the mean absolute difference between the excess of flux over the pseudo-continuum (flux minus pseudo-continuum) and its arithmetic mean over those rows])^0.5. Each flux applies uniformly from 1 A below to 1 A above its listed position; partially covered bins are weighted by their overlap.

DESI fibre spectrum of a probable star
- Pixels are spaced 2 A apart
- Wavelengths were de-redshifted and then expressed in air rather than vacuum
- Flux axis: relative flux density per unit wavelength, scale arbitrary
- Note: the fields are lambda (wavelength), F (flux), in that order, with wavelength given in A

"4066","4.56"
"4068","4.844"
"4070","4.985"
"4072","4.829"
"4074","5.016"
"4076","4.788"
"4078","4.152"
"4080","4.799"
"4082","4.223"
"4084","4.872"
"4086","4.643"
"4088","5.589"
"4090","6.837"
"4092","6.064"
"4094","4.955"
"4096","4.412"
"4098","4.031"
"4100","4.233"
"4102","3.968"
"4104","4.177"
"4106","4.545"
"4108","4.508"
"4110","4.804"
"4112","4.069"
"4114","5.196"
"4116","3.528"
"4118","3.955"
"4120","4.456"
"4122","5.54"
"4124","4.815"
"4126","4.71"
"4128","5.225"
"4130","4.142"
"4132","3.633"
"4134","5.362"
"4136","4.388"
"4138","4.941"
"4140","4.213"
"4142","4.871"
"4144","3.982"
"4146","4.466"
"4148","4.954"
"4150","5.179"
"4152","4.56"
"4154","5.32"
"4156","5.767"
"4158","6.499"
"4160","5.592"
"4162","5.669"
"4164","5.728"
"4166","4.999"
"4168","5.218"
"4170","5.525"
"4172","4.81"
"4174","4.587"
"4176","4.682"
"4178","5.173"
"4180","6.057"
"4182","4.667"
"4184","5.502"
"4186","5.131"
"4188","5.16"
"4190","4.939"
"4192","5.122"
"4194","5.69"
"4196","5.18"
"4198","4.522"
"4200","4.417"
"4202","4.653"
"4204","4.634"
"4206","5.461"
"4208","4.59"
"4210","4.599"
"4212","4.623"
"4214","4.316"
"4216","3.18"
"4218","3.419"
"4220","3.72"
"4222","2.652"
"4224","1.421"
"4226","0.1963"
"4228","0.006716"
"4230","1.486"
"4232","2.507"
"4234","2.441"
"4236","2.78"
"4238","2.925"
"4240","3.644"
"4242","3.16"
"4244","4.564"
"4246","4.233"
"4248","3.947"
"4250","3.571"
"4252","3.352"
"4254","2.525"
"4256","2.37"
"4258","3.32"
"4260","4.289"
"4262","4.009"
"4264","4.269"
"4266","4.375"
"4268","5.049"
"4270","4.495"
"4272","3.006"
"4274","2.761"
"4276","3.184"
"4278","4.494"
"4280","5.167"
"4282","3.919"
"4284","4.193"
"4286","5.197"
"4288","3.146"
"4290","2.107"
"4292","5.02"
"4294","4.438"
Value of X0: 0.91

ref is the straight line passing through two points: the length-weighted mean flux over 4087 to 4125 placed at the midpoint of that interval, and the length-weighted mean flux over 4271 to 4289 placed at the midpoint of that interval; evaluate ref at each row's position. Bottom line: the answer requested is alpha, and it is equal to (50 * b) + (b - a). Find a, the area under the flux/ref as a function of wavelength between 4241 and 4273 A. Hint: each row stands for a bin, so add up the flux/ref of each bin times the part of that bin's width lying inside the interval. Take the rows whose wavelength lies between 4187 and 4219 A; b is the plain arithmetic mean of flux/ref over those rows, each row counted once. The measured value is 25.4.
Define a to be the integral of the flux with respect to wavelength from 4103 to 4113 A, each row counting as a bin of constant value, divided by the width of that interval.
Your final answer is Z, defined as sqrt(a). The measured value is 2.10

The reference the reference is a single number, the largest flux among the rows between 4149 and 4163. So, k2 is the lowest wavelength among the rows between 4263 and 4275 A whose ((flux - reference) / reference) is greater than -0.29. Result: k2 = 4268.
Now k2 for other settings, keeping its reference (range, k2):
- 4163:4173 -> 4164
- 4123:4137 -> 4124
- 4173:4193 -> 4176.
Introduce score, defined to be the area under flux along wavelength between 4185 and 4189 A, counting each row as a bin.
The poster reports 21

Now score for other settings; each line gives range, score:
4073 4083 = 46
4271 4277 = 18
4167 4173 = 31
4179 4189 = 53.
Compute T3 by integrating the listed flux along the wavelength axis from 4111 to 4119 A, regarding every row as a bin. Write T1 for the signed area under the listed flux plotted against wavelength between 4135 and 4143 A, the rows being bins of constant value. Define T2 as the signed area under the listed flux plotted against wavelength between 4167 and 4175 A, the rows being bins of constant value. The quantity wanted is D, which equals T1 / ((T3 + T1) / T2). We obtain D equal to 21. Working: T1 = 37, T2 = 40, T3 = 33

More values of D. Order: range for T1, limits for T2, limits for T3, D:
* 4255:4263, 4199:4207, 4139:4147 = 17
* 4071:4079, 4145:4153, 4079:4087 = 19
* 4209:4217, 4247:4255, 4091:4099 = 12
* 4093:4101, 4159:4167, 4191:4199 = 20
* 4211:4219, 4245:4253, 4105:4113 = 14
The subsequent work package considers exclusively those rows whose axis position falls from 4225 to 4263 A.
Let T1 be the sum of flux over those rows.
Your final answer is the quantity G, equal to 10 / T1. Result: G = 0.181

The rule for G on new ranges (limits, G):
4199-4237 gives 0.164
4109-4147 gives 0.116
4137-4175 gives 0.103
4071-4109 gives 0.110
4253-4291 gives 0.139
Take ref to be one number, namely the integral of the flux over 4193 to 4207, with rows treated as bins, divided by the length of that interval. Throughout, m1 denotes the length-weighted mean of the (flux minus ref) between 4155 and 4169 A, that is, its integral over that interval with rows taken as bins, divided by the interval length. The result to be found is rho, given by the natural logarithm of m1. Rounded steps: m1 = 0.70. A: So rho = -0.4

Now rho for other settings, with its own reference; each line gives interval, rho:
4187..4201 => -2.7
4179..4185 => -0.8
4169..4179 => -4.0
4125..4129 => -3.5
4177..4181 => -0.4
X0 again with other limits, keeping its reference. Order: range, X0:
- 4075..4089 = 0.42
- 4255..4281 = 0.97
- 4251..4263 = 0.28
